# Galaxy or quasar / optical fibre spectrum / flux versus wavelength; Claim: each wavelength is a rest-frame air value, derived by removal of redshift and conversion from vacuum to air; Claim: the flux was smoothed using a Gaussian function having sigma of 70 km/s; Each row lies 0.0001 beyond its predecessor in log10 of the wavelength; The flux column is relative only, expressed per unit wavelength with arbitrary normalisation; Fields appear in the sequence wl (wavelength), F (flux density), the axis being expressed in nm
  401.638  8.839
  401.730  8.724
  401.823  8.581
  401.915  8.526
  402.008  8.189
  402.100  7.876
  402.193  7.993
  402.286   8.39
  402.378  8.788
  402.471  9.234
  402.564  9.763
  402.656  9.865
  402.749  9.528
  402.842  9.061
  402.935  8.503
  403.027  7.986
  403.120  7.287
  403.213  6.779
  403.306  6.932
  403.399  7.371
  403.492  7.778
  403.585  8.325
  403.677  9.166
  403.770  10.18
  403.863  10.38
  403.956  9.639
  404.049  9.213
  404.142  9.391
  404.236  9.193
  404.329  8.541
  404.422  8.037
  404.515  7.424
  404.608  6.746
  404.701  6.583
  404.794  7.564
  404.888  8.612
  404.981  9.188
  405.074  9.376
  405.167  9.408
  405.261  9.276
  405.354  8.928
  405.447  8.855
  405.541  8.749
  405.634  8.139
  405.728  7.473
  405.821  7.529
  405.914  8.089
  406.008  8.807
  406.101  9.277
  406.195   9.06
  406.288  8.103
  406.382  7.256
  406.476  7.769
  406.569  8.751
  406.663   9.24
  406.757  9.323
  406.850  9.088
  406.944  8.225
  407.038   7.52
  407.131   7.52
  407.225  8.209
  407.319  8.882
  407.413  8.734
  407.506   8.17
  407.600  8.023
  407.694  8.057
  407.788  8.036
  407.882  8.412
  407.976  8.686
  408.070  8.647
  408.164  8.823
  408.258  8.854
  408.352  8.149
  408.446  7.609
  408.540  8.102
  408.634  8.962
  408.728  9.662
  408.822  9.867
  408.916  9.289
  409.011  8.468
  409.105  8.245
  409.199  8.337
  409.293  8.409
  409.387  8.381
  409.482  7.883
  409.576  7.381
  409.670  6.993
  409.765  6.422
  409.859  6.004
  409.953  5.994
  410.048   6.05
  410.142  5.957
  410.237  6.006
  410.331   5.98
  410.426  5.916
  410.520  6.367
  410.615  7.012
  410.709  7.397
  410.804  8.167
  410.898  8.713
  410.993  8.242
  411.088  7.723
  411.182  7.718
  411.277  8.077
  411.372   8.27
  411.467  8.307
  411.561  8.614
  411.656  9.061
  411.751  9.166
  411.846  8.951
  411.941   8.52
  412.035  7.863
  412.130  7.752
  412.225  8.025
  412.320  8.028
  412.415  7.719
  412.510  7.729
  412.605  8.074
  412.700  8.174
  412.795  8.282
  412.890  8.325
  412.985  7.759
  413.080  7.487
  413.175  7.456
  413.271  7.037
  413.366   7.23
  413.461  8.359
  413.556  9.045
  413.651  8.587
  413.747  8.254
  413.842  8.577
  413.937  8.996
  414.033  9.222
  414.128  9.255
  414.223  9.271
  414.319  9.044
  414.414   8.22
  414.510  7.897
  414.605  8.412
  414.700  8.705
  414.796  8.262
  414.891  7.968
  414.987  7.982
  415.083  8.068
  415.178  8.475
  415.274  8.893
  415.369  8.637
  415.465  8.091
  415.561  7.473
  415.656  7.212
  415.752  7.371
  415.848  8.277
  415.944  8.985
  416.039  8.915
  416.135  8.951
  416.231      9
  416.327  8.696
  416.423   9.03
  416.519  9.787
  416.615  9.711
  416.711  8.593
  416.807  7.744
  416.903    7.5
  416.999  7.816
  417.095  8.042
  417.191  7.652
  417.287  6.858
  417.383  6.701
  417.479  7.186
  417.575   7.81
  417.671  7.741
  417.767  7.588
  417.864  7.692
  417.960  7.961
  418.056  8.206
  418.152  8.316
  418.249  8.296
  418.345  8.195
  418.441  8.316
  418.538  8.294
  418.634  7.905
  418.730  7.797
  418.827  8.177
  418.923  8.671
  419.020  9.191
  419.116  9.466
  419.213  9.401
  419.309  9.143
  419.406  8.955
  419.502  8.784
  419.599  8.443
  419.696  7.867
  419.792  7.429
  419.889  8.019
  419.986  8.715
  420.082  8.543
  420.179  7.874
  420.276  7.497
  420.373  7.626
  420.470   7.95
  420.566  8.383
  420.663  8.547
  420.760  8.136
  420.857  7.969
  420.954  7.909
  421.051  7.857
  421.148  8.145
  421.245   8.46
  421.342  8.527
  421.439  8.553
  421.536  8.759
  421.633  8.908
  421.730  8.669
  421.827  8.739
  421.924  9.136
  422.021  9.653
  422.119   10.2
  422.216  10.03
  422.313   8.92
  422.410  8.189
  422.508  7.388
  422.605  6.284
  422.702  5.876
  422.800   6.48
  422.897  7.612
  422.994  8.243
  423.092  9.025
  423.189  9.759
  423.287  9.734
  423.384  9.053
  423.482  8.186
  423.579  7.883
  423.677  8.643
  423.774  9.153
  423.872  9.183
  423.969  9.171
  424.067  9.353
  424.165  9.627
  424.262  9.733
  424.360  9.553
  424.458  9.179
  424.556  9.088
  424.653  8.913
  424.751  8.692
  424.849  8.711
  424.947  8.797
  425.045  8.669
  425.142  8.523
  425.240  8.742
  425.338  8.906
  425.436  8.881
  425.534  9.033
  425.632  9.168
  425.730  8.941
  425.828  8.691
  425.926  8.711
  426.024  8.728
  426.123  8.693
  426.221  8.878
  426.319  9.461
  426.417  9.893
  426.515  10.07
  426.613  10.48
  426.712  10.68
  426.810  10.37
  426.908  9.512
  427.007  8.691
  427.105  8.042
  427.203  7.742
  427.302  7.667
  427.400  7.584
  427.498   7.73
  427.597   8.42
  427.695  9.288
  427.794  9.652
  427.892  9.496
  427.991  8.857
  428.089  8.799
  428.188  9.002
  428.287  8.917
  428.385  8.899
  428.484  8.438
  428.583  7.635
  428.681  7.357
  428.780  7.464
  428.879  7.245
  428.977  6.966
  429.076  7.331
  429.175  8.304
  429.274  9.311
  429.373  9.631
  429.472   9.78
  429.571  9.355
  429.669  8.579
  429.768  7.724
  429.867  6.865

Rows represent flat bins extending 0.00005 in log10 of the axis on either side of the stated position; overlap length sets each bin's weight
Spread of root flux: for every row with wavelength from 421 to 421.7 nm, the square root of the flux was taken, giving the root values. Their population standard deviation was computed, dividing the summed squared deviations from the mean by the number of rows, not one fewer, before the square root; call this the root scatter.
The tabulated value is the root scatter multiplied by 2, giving 0.11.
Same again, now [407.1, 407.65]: 0.16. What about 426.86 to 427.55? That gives 0.23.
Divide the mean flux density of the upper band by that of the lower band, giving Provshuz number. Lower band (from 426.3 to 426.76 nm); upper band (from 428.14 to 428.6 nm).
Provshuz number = 0.85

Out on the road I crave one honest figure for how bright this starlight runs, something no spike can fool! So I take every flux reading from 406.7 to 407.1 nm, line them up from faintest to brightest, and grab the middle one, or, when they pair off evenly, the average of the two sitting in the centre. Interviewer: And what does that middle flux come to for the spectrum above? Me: 8.7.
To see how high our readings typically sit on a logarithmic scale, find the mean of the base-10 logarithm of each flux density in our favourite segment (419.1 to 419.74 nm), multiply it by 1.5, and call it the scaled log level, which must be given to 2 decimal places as 1.42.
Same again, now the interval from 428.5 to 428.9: 1.31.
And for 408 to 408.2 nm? 1.41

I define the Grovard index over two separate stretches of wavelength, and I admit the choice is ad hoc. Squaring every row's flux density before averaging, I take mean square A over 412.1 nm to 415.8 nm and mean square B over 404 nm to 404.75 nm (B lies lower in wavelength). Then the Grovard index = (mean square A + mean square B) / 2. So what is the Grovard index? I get 67.4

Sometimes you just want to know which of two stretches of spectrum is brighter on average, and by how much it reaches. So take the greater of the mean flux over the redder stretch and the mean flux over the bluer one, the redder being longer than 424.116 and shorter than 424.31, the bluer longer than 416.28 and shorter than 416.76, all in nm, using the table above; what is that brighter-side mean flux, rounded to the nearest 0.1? 9.7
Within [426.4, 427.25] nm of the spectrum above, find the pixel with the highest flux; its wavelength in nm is 426.712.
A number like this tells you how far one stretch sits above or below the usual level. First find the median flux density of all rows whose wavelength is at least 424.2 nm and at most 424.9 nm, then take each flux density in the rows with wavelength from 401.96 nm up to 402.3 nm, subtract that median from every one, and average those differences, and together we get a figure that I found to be -1.0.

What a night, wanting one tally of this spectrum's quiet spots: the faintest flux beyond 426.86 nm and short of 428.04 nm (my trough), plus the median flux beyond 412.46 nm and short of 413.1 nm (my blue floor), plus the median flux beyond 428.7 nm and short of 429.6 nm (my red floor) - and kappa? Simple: 24.0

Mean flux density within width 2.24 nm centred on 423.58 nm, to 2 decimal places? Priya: 8.57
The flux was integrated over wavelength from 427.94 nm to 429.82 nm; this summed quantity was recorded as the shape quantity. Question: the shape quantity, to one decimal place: 15.8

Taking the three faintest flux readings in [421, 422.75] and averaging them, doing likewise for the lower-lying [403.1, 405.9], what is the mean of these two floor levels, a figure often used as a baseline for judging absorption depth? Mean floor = 6.6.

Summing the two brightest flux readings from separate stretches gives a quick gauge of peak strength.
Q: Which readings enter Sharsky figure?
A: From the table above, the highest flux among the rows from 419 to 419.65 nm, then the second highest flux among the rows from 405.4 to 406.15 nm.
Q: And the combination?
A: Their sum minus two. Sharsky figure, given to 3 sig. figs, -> 16.3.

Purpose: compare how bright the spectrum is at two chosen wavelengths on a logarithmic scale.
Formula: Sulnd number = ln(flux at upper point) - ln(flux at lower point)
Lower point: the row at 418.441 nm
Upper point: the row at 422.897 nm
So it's -0.09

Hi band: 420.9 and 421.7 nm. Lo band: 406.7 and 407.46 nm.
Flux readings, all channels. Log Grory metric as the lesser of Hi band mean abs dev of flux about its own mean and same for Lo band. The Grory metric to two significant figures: 0.31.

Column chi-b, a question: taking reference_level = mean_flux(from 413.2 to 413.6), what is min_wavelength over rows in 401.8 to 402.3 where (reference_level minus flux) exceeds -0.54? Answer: 402.008 nm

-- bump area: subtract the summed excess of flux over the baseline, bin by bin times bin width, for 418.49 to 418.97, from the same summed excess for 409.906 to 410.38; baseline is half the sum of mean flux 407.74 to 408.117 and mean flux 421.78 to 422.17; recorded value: -1.0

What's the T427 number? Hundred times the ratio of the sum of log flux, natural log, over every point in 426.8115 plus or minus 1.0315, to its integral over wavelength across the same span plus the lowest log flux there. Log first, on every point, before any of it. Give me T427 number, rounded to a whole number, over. 703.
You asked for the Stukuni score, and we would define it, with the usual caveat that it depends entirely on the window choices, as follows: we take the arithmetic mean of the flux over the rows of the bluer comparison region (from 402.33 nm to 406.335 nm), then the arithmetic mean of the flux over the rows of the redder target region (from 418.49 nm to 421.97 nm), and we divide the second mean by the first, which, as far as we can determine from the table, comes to 0.98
